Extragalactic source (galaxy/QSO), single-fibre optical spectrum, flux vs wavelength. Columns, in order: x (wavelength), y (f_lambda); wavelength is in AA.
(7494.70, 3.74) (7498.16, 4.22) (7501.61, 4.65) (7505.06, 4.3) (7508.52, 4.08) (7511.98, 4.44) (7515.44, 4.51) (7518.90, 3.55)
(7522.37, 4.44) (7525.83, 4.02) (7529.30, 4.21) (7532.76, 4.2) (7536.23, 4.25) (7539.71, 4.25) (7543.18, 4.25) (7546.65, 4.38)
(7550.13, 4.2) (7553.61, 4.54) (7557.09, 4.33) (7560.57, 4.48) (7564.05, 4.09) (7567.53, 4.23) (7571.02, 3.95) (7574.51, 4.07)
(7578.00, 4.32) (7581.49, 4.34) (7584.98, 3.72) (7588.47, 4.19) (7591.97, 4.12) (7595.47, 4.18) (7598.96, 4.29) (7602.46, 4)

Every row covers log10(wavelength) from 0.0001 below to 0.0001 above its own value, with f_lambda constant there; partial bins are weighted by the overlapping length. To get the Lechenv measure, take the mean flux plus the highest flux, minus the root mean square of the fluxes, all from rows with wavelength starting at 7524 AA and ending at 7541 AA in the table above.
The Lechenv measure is 4.25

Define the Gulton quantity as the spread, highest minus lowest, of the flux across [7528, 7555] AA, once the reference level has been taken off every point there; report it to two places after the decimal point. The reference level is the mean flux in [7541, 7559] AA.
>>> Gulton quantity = 0.34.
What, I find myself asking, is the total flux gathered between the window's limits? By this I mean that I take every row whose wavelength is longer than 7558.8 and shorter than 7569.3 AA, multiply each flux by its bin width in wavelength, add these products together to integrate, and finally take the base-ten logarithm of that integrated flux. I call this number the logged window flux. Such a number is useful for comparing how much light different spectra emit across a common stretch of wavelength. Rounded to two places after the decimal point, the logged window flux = 1.65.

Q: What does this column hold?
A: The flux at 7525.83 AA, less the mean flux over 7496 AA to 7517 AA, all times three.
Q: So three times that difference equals -1.0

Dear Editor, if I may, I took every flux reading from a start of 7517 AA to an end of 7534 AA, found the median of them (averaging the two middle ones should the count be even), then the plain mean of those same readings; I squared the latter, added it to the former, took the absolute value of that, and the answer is 20.9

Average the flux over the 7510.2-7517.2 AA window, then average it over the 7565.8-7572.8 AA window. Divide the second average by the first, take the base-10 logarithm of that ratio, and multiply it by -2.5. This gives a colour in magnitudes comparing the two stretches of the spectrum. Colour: 0.10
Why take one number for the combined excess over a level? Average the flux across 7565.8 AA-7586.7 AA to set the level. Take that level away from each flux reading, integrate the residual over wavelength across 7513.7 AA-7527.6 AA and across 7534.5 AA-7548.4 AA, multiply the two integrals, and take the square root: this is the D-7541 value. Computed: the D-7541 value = 0.9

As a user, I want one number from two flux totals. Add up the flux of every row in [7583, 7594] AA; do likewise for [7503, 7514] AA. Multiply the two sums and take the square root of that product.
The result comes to 12.4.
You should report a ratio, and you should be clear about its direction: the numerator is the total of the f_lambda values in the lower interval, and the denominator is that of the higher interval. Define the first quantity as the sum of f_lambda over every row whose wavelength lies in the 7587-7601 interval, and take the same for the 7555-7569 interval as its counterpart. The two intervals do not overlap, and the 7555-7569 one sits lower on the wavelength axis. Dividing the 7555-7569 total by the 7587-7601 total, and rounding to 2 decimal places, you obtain 1.02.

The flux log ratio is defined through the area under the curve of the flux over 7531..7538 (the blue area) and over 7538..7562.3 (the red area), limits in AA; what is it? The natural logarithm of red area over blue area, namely 1.3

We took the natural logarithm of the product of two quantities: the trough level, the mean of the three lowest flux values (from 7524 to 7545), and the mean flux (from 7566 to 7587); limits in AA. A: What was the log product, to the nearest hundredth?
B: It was 2.83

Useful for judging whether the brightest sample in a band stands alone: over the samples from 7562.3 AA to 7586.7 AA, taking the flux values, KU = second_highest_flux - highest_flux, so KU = -0.020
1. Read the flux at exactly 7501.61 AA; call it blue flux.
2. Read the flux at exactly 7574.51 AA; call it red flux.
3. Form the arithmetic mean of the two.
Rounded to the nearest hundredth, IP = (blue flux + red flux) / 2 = 4.36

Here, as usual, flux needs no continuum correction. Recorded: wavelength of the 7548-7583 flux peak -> 7553.61 AA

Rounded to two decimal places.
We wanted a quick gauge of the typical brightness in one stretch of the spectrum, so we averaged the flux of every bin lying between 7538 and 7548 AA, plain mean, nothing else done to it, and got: 4.29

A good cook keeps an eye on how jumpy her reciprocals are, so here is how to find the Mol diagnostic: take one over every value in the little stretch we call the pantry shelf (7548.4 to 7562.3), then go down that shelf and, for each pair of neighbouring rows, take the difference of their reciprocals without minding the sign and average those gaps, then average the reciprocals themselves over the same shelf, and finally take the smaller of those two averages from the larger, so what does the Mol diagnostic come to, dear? 0.216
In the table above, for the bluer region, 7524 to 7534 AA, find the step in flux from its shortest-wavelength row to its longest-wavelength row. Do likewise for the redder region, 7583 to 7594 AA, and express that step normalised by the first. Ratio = 2.2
